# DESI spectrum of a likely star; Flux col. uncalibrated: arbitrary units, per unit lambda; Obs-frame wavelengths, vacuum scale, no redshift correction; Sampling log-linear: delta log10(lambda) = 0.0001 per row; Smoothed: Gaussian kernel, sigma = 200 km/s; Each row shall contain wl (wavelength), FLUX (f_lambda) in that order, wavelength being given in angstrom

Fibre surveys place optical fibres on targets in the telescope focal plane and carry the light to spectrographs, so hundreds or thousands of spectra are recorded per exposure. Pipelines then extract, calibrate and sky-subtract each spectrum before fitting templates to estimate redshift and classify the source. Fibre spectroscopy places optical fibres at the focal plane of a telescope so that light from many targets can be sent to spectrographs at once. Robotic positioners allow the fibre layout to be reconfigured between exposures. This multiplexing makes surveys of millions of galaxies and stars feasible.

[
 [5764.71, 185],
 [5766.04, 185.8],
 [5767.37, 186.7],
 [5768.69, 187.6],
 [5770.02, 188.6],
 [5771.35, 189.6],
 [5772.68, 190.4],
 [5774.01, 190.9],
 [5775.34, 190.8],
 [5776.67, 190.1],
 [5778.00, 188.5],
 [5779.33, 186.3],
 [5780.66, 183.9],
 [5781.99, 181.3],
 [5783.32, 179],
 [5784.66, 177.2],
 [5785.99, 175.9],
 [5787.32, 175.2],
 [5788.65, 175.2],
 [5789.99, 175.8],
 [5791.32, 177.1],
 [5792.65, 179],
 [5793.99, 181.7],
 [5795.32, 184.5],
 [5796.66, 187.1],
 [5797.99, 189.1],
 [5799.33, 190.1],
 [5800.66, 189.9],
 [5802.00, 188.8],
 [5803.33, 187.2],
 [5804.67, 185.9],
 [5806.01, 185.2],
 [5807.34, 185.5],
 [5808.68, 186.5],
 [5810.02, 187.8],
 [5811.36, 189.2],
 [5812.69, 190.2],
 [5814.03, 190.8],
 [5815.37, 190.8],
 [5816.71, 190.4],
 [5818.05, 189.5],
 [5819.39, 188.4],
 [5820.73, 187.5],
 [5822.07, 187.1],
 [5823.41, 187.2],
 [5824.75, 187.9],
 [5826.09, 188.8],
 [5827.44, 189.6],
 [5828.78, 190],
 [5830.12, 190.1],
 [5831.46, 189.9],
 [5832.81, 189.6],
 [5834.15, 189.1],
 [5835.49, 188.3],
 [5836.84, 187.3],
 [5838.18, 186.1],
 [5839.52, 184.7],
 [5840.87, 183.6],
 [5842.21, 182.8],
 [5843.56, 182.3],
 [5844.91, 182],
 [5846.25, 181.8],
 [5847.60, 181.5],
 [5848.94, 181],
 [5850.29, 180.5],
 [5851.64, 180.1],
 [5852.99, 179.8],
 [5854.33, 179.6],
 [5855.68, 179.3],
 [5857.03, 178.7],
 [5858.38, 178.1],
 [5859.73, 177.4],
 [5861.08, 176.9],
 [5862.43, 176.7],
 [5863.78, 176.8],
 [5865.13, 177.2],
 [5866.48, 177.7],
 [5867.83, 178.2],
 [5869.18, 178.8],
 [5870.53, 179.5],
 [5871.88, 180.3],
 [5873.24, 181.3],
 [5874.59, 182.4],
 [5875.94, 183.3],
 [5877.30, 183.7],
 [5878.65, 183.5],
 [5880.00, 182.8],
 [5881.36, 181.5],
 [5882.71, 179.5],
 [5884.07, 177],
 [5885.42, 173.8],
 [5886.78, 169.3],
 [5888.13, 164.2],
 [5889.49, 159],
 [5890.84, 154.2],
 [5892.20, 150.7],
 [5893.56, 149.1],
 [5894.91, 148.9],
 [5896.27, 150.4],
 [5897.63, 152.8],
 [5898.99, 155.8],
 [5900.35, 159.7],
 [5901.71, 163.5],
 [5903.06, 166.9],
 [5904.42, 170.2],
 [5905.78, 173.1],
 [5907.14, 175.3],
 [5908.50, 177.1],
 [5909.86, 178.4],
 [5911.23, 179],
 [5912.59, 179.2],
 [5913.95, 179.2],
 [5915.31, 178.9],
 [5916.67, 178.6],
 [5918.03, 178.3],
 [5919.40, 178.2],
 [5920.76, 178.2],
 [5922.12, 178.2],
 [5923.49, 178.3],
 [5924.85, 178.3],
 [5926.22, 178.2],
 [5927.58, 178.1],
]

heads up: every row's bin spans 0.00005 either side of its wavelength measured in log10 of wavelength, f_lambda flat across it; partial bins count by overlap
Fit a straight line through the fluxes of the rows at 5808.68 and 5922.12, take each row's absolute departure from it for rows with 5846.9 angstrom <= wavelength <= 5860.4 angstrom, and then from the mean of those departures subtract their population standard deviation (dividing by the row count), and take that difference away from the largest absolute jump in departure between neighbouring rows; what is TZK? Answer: -2.1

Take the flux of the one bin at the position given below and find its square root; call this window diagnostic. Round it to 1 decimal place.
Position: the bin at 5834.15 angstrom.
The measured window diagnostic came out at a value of 13.8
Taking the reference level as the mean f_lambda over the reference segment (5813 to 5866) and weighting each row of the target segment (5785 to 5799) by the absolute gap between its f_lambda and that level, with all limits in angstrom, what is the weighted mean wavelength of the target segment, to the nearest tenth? 5790.4 angstrom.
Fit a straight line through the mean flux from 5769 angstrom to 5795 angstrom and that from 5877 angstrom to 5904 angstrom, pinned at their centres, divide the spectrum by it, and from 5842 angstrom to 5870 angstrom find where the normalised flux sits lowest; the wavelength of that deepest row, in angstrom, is 5861.08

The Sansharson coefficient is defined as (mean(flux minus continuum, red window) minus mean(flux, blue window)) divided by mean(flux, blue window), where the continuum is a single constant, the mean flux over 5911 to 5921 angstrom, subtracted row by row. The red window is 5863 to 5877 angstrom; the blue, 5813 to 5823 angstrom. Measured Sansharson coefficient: -1.00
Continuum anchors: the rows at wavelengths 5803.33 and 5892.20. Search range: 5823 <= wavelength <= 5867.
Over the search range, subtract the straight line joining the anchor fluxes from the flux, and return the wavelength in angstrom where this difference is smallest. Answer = 5823.41 angstrom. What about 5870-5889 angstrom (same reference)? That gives 5888.13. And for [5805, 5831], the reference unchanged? 5806.01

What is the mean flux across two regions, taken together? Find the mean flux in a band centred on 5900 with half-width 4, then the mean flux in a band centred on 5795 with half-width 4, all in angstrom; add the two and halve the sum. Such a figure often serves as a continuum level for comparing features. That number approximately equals 171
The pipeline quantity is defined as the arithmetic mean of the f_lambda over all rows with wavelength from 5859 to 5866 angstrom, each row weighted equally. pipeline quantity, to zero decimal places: 177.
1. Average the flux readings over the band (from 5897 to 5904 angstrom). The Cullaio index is 160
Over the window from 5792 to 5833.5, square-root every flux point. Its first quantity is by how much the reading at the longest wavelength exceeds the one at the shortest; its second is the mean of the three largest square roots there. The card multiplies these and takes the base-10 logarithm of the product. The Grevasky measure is 0.73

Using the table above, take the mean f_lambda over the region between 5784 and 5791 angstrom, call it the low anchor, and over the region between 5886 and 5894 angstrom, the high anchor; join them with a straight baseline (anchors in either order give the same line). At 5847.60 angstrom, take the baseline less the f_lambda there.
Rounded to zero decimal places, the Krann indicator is -16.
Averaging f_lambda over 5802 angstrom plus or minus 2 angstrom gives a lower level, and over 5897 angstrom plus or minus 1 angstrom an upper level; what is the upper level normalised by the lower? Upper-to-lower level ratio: 0.80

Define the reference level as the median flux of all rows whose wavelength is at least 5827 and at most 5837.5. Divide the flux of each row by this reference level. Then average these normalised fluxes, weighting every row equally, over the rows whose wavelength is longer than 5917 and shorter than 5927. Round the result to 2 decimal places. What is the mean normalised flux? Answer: 0.94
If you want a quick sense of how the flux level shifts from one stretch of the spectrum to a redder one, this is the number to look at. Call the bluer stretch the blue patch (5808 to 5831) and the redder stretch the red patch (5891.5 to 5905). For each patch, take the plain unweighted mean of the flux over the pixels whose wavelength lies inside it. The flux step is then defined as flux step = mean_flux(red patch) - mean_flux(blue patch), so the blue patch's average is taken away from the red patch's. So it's -32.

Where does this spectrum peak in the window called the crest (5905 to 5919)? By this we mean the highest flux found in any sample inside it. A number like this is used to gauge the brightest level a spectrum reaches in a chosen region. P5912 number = 179.2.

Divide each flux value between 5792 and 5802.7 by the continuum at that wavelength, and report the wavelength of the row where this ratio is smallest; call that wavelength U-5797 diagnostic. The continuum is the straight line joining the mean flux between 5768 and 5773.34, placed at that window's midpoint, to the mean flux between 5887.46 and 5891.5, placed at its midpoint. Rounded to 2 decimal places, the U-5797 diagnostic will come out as 5792.65 angstrom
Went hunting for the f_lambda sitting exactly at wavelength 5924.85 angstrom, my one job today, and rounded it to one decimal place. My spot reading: 178.3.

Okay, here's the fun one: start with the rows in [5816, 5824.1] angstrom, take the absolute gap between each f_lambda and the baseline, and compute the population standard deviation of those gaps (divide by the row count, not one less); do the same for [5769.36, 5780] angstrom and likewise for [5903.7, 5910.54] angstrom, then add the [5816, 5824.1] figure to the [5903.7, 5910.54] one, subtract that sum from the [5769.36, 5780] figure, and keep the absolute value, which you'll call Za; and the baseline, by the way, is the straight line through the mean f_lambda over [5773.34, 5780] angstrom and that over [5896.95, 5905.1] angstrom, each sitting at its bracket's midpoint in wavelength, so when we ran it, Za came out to 3.4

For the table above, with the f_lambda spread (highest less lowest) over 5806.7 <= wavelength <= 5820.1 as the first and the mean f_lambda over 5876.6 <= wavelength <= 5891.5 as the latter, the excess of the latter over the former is 168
